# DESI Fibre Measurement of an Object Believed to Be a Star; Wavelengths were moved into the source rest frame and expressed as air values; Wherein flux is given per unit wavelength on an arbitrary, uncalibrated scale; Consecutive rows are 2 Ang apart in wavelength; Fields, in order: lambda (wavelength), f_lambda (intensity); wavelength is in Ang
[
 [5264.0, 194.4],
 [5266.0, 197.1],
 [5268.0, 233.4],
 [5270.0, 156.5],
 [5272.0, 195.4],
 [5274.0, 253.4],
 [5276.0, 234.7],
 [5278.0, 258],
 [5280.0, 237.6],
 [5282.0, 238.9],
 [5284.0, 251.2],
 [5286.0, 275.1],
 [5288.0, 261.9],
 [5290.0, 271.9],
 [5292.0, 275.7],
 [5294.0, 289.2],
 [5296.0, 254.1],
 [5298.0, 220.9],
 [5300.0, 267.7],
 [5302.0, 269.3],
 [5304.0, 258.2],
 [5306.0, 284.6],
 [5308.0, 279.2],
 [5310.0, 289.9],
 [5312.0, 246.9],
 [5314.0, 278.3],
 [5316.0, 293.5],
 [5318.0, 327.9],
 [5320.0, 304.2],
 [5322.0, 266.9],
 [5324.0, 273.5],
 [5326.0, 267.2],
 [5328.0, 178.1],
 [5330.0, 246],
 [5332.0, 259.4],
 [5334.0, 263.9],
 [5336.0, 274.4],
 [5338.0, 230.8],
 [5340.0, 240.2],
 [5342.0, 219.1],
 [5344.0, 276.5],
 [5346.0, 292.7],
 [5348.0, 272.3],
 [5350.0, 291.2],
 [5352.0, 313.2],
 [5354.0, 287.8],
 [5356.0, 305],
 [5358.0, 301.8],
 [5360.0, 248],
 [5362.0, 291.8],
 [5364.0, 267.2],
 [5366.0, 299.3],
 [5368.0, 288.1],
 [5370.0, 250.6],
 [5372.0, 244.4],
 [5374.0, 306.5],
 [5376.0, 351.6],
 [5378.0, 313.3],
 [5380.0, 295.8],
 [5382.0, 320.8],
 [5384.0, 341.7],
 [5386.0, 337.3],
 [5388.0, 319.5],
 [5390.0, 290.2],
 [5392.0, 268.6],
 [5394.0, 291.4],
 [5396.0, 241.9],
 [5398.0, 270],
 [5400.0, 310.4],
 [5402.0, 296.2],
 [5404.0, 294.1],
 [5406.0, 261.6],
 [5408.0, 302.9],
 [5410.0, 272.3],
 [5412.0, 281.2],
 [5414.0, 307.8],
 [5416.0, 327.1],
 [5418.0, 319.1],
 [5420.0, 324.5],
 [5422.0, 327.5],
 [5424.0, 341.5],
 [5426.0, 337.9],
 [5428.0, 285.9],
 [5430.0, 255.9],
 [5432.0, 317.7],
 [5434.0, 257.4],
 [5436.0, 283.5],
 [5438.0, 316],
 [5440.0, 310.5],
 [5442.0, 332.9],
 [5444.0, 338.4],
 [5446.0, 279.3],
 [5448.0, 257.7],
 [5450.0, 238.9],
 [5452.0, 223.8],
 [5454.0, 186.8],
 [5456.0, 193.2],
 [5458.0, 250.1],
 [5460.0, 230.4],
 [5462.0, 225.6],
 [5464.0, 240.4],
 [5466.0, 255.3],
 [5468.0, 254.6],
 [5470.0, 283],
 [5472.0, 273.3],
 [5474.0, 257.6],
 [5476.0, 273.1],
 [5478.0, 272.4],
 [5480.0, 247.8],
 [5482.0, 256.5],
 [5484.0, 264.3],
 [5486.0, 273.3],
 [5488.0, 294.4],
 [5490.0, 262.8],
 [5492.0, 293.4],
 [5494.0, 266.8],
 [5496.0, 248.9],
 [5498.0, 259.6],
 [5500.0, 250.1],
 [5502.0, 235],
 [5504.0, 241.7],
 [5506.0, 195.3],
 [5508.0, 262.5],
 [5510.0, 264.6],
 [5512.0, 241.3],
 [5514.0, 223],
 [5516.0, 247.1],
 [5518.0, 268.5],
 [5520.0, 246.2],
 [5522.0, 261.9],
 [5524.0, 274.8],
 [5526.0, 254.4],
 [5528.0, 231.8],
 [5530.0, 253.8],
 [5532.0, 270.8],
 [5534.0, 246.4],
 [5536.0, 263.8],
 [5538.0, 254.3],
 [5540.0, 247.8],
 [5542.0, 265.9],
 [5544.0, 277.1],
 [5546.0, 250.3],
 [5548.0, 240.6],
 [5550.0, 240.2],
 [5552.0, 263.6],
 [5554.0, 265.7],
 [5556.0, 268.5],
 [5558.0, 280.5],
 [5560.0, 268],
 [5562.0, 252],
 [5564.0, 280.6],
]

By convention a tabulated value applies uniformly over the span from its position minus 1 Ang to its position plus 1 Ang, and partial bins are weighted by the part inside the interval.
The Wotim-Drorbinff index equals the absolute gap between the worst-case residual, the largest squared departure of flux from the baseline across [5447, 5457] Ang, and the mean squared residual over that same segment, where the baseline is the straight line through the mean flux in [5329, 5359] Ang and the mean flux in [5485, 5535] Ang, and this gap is 3069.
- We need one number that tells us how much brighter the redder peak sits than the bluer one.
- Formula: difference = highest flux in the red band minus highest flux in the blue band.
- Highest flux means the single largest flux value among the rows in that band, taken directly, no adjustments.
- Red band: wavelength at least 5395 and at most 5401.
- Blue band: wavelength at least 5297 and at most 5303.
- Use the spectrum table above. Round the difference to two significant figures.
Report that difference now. 41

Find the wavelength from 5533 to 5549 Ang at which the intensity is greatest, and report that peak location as 5544.0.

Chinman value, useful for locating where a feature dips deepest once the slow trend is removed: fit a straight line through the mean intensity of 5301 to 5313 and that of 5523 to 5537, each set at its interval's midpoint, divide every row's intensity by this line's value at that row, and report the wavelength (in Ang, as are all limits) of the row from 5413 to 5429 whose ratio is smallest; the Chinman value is 5428.0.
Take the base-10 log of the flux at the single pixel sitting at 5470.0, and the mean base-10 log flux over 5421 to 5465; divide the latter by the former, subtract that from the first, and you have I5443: 1.460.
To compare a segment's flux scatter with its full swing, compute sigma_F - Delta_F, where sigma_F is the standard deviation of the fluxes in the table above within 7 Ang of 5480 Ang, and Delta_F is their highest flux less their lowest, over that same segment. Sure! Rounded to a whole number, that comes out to -16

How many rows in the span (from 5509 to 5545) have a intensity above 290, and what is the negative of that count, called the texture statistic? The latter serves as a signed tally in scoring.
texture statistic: 0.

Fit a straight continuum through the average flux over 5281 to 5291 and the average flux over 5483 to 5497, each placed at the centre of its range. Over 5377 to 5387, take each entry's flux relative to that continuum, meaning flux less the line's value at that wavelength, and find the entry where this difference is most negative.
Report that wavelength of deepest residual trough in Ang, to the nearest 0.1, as 5380.0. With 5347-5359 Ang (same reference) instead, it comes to 5348.0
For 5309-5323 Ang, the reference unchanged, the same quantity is 5312.0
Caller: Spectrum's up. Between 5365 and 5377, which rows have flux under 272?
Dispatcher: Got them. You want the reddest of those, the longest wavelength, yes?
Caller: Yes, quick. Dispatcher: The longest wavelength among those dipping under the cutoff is 5372.0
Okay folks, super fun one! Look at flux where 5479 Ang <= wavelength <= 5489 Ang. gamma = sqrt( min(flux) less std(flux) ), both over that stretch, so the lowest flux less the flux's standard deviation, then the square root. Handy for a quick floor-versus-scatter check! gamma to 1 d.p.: 15.2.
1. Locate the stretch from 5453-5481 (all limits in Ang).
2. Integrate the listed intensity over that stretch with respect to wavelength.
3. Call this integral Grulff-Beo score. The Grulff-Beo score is 6887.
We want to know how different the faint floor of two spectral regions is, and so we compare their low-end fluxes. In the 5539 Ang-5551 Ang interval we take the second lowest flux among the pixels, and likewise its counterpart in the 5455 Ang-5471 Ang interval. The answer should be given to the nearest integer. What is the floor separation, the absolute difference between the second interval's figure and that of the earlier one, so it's 15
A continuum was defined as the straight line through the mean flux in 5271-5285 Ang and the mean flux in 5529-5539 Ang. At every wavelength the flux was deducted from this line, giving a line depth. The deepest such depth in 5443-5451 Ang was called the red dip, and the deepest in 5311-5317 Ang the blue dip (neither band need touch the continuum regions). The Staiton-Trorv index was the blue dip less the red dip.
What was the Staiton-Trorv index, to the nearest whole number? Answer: -18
